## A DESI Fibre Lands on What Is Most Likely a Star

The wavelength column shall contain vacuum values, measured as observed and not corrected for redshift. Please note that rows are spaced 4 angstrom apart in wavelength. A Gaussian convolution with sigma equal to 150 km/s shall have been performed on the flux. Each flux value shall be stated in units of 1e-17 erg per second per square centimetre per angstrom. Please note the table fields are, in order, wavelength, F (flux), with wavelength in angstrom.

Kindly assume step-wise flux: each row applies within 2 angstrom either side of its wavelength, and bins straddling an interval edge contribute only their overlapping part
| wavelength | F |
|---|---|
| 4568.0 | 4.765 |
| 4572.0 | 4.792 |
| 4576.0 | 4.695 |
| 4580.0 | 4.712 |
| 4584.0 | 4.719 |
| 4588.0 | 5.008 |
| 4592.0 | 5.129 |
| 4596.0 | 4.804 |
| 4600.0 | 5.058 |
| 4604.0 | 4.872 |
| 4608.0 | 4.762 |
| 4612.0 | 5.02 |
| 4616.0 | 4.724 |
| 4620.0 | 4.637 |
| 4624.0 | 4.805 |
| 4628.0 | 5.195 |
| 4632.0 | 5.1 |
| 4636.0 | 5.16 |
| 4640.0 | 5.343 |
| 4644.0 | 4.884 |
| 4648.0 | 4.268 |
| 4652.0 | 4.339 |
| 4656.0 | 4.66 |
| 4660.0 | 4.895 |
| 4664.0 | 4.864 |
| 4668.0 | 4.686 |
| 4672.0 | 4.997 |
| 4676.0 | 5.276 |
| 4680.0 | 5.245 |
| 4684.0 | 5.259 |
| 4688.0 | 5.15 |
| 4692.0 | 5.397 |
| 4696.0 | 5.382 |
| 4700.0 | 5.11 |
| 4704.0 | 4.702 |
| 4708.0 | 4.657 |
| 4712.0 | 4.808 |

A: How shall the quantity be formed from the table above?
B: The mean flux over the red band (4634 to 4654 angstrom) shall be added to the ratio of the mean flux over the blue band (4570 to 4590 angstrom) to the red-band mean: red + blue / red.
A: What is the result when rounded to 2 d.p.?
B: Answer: 5.80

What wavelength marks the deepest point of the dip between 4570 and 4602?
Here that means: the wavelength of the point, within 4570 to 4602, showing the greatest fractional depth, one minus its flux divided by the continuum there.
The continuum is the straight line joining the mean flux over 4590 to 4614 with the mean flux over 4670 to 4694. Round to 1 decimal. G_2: 4584.0 angstrom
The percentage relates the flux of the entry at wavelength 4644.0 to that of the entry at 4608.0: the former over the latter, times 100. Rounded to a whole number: 103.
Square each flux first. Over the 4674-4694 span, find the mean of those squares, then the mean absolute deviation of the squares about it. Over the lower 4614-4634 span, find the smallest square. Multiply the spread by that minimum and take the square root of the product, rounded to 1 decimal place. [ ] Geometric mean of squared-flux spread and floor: 3.6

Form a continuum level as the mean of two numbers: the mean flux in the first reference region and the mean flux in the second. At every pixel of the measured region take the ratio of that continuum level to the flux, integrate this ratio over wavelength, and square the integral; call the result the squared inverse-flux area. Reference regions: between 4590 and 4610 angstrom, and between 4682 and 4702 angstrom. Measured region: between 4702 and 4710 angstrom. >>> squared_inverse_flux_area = 76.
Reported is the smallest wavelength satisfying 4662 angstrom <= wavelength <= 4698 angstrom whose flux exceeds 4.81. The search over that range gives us 4664.0 angstrom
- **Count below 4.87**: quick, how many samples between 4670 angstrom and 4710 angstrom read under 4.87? 2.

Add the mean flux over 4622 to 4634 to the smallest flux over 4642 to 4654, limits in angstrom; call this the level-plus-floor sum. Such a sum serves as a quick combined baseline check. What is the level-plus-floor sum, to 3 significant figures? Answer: 9.30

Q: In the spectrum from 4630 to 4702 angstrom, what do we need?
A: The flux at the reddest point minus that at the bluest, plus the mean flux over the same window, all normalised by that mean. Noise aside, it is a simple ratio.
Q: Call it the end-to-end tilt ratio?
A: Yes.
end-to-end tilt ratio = 1.00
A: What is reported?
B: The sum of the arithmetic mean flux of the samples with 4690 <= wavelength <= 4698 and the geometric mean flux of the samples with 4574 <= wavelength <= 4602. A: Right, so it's 10.3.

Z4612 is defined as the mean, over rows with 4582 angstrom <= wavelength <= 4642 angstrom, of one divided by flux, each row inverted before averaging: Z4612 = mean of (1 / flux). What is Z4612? 0.202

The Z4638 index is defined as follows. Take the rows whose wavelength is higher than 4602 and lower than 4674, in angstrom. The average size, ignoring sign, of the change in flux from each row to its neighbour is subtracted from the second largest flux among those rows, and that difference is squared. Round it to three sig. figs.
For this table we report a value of 24.7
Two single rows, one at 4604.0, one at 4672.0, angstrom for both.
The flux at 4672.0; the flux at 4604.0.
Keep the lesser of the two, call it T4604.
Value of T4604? 4.87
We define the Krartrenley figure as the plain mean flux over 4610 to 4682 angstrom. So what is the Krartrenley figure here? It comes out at 4.89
